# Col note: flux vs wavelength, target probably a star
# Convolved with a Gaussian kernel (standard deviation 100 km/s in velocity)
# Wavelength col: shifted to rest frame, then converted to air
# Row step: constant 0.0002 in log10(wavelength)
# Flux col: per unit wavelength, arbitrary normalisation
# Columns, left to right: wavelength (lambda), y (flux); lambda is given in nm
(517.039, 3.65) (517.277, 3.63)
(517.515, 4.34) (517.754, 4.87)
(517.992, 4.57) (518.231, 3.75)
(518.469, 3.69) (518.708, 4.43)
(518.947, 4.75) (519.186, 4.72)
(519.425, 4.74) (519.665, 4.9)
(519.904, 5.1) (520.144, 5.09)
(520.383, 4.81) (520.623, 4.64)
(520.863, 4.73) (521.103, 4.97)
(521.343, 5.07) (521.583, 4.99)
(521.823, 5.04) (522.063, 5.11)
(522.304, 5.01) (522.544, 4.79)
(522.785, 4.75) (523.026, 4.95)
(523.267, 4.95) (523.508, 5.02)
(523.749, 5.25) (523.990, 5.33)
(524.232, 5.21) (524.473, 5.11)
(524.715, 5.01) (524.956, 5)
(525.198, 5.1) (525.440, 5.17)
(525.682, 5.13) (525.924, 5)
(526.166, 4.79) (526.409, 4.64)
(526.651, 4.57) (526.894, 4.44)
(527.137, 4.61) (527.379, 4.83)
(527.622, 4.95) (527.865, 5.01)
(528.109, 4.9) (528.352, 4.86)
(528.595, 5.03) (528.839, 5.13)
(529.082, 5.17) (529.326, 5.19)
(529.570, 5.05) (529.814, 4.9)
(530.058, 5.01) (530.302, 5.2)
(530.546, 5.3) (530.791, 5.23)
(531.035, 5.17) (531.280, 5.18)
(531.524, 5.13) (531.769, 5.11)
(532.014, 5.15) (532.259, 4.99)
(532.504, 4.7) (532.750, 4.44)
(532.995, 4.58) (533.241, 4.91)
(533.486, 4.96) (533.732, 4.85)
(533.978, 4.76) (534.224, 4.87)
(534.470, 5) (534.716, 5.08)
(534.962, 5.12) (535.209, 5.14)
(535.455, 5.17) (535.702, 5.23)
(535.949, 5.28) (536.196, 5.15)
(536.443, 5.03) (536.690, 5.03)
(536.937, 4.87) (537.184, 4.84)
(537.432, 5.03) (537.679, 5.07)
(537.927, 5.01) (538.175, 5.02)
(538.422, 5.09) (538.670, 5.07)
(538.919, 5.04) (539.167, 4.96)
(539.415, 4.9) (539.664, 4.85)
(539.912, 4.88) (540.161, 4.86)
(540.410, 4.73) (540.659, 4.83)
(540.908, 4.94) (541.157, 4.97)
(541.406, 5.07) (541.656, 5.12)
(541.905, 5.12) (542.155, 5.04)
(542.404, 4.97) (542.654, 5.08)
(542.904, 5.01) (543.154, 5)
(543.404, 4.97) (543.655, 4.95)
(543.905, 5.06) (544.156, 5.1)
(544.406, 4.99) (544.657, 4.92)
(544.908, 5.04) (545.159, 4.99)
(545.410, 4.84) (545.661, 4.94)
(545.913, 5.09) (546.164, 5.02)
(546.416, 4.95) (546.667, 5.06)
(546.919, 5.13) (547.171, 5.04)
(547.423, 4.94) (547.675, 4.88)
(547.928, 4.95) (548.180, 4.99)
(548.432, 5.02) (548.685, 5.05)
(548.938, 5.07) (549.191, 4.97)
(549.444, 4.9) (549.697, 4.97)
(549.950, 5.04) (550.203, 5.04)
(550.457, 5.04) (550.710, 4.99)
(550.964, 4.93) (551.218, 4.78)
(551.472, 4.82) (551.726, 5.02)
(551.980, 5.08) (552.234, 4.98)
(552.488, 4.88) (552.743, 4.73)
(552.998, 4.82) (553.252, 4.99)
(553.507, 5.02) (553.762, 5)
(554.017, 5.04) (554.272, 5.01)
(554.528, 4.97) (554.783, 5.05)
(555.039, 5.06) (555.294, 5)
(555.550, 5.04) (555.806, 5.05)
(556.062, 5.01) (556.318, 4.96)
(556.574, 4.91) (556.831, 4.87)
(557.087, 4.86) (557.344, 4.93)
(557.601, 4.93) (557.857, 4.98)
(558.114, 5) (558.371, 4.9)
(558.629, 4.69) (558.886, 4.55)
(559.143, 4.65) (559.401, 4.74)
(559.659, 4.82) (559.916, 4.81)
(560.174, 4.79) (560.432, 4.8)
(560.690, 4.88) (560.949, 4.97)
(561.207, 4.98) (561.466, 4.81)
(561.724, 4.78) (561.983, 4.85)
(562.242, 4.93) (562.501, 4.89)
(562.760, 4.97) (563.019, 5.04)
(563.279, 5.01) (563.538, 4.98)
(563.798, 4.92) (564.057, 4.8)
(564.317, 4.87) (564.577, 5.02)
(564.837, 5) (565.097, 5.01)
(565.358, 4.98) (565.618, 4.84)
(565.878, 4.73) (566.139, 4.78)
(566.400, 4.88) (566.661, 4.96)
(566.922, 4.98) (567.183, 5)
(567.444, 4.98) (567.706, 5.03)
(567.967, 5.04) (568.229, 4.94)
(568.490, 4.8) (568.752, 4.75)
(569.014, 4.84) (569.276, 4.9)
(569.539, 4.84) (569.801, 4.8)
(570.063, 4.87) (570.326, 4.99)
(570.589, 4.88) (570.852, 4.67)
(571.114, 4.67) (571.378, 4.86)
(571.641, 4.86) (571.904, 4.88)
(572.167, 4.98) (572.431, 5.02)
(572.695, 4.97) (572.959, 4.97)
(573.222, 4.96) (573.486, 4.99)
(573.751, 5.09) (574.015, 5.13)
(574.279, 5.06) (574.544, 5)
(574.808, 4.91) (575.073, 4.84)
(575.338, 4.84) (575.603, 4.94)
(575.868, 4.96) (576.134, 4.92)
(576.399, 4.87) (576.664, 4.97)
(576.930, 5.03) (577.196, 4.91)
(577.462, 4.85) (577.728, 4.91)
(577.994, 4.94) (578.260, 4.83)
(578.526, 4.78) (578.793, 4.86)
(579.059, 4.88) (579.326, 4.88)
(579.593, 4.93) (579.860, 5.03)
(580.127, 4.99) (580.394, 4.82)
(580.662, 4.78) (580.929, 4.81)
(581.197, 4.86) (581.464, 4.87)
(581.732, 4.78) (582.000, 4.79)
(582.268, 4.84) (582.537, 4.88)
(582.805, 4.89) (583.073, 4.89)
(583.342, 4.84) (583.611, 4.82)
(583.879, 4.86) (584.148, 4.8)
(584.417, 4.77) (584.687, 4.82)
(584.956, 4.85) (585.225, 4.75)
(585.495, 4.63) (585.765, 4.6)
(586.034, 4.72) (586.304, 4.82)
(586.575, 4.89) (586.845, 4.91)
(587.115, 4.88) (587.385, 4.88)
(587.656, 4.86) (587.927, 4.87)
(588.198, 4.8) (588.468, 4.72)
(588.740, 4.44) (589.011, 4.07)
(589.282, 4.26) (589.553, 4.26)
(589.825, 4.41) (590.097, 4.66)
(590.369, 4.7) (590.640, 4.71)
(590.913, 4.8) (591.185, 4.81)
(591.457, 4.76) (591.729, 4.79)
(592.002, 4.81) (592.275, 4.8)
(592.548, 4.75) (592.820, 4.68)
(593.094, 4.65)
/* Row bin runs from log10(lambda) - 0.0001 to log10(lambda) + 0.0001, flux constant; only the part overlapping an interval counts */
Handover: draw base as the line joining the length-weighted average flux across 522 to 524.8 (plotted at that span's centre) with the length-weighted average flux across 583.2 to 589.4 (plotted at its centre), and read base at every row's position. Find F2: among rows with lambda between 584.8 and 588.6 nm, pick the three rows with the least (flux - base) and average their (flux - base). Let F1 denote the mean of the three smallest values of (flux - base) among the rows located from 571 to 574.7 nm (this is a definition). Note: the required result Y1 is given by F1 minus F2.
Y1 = 0.08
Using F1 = -0.01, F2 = -0.09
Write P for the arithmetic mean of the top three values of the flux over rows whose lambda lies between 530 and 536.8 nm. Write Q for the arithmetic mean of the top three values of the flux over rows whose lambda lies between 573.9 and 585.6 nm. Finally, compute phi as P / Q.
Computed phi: 1.04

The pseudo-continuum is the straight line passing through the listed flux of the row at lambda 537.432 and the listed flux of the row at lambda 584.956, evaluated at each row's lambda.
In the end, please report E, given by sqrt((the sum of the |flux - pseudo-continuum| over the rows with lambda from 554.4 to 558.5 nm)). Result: 0.92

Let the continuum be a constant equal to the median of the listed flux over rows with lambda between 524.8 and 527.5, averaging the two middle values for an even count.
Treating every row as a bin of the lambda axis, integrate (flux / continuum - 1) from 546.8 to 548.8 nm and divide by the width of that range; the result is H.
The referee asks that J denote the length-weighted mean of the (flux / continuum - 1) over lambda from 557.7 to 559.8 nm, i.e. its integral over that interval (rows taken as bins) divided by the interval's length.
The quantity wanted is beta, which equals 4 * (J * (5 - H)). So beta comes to -0.15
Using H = 0.035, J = -0.008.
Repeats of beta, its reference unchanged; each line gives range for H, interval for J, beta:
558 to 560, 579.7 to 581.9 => 0.15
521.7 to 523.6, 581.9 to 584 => 0.09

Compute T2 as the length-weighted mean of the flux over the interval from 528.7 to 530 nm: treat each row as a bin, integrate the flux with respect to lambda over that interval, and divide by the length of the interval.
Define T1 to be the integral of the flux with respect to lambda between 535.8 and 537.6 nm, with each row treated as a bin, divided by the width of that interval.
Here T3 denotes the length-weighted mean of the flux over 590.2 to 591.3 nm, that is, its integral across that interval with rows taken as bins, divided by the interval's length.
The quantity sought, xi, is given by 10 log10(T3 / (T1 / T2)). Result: 6.81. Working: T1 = 5.04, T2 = 5.08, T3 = 4.75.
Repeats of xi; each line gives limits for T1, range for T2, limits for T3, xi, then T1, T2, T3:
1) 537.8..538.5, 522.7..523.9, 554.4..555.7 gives 6.98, 5.04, 5.00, 5.02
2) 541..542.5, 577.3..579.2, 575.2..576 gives 6.75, 5.05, 4.87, 4.91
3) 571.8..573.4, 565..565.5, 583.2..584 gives 6.87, 4.97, 4.99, 4.84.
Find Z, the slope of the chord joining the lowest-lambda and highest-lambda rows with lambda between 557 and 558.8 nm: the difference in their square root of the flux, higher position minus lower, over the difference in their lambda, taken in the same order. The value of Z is -0.025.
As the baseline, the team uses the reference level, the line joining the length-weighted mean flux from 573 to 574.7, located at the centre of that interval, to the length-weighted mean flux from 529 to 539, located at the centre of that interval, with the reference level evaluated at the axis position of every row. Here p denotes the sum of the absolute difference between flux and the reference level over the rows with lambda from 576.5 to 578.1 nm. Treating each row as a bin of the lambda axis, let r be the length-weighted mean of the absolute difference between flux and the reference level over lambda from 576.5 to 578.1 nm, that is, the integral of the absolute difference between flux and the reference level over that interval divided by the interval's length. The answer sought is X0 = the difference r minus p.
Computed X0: -0.5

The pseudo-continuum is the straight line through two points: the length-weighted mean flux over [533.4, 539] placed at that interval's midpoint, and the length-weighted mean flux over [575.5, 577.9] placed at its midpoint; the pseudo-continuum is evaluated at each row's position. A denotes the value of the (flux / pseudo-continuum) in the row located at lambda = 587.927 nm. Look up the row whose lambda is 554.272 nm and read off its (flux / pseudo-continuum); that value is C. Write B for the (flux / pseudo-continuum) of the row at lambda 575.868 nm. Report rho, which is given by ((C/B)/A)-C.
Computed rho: 0.000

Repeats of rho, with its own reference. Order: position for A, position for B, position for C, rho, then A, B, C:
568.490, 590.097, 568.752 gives 0.080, 0.97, 0.95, 0.96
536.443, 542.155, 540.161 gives -0.005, 1.00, 1.00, 0.97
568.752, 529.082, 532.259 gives 0.017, 0.96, 1.02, 0.99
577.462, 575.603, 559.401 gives 0.013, 0.98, 1.00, 0.95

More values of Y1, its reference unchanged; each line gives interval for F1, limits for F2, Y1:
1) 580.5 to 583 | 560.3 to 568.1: 0.10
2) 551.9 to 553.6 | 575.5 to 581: -0.11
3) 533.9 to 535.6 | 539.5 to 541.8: 0.04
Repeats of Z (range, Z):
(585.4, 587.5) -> 0.030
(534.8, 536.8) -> -0.012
